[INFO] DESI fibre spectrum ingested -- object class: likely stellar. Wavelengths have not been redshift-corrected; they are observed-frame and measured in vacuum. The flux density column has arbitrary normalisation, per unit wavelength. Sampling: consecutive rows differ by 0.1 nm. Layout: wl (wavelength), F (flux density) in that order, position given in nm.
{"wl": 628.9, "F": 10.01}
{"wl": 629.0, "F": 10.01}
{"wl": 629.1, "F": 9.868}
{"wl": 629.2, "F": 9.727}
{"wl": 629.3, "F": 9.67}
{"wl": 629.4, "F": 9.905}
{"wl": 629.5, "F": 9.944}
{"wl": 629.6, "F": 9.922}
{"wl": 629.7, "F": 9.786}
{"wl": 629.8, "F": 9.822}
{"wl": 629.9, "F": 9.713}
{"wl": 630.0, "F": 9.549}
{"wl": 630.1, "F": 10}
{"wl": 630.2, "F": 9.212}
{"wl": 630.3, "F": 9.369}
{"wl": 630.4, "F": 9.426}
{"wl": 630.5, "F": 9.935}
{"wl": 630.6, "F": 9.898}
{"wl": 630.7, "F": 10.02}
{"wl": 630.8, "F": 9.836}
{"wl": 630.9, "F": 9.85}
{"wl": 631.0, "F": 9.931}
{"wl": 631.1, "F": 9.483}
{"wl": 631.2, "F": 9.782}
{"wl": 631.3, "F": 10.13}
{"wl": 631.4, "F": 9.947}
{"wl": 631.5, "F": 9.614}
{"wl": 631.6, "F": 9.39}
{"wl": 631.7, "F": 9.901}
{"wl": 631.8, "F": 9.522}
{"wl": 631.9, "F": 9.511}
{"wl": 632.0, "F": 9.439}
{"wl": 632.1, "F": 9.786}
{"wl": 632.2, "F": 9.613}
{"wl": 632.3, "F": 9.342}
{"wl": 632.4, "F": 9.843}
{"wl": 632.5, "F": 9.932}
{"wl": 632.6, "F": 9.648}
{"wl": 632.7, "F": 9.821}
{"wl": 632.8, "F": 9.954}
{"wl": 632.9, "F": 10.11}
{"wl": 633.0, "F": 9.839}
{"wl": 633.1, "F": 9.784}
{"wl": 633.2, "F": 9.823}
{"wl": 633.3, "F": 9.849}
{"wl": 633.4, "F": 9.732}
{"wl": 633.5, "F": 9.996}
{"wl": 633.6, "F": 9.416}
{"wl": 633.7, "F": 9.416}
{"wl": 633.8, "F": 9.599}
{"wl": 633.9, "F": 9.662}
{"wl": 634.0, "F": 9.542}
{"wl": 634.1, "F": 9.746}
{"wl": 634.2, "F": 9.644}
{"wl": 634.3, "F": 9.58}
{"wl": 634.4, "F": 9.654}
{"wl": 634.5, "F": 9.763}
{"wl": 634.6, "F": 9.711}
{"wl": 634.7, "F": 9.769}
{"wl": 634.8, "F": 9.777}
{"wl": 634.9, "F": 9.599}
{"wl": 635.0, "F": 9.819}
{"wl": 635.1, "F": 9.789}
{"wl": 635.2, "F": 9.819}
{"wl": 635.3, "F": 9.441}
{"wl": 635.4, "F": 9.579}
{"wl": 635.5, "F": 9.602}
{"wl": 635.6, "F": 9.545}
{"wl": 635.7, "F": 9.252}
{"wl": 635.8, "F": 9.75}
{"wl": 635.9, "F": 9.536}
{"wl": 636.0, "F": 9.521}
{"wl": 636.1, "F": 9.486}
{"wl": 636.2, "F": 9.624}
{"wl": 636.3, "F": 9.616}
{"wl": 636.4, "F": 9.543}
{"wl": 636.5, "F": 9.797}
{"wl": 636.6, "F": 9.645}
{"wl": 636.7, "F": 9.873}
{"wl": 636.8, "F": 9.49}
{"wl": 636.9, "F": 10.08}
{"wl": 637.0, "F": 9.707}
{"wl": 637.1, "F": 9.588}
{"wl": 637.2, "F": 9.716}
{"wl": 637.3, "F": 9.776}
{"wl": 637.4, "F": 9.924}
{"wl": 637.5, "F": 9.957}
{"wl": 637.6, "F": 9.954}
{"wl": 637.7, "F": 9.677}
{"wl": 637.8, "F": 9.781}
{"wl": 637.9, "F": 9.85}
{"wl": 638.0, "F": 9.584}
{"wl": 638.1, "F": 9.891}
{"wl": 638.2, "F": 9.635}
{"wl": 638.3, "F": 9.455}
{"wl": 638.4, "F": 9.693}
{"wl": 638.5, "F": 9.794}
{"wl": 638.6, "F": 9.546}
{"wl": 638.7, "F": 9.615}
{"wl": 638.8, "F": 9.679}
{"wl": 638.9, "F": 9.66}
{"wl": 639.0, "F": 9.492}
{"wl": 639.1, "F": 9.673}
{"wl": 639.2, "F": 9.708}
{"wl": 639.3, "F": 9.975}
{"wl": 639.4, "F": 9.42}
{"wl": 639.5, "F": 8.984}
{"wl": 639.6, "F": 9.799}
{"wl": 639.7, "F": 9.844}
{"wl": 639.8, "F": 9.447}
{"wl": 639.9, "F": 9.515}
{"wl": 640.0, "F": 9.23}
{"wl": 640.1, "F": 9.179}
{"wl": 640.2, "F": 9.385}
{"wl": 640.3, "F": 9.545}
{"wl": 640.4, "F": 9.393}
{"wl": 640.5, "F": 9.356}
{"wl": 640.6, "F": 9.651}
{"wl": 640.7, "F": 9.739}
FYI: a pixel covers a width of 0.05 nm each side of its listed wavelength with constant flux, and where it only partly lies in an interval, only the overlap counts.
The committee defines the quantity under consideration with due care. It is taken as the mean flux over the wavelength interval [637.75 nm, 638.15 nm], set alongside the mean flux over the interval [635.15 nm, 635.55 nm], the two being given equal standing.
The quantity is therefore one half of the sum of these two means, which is 9.69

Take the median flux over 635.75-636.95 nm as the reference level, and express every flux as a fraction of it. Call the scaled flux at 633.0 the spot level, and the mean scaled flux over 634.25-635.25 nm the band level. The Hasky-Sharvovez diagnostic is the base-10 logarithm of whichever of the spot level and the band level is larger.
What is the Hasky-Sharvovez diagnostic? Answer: 0.010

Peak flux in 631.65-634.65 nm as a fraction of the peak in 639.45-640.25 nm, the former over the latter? 1.03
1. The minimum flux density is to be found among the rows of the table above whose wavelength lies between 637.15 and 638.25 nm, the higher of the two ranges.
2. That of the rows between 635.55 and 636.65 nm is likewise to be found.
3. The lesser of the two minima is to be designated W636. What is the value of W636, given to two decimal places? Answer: 9.25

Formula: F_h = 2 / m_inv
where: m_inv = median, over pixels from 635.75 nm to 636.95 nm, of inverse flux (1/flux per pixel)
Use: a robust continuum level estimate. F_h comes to 19.2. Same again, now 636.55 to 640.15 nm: 19.4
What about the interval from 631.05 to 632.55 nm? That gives 19.2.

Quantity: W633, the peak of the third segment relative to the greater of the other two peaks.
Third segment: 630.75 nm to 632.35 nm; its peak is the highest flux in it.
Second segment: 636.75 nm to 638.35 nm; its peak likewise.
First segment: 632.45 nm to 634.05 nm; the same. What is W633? 1.00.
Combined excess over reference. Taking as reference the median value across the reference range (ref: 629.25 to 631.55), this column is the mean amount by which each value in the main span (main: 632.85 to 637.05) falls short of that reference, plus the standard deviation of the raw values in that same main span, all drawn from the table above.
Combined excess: 0.33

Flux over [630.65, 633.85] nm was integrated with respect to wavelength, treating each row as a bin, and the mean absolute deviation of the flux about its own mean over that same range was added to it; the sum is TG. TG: 31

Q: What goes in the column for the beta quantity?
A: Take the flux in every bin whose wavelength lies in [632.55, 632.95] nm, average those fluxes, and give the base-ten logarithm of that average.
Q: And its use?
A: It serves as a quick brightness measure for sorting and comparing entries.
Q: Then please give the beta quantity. 0.995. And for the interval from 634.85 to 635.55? 0.985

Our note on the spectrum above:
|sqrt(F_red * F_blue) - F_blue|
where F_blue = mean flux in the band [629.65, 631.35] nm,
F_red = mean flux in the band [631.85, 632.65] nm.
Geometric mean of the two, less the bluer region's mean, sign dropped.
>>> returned 0.06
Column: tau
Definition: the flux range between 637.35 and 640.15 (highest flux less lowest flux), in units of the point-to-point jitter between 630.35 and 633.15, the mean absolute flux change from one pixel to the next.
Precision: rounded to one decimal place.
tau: 4.3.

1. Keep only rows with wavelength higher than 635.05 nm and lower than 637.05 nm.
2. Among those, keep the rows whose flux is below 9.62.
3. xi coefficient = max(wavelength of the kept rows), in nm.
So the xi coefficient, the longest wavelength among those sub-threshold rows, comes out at 636.8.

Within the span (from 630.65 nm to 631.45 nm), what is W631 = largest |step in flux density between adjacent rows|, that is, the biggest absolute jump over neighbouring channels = 0.45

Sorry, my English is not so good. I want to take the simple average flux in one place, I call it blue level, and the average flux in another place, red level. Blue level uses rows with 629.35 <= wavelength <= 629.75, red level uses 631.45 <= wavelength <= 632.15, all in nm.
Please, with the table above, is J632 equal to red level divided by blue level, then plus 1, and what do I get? 1.970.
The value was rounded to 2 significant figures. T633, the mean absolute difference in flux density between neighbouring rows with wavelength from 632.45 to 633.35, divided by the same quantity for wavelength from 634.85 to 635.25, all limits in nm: 1.5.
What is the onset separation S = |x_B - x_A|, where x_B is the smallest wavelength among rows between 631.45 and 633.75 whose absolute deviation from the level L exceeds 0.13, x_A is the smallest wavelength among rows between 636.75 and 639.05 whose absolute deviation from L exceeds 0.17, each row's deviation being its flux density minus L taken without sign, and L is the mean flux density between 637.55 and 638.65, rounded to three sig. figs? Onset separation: 5.20 nm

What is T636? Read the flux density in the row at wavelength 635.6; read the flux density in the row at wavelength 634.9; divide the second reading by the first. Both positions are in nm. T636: 1.01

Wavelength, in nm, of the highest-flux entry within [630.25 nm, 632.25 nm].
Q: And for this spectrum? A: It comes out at 631.3 nm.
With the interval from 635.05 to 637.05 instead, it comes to 636.9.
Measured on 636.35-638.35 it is 636.9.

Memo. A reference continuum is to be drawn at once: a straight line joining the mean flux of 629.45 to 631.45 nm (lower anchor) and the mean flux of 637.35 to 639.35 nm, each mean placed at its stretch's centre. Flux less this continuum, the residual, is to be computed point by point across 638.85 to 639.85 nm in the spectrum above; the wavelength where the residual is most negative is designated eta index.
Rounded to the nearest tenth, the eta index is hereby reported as 639.5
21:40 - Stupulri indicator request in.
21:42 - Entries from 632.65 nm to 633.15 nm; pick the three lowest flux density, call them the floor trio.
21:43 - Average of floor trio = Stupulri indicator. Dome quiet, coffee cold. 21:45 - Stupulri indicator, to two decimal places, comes 9.81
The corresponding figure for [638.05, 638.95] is 9.54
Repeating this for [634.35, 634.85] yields 9.71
